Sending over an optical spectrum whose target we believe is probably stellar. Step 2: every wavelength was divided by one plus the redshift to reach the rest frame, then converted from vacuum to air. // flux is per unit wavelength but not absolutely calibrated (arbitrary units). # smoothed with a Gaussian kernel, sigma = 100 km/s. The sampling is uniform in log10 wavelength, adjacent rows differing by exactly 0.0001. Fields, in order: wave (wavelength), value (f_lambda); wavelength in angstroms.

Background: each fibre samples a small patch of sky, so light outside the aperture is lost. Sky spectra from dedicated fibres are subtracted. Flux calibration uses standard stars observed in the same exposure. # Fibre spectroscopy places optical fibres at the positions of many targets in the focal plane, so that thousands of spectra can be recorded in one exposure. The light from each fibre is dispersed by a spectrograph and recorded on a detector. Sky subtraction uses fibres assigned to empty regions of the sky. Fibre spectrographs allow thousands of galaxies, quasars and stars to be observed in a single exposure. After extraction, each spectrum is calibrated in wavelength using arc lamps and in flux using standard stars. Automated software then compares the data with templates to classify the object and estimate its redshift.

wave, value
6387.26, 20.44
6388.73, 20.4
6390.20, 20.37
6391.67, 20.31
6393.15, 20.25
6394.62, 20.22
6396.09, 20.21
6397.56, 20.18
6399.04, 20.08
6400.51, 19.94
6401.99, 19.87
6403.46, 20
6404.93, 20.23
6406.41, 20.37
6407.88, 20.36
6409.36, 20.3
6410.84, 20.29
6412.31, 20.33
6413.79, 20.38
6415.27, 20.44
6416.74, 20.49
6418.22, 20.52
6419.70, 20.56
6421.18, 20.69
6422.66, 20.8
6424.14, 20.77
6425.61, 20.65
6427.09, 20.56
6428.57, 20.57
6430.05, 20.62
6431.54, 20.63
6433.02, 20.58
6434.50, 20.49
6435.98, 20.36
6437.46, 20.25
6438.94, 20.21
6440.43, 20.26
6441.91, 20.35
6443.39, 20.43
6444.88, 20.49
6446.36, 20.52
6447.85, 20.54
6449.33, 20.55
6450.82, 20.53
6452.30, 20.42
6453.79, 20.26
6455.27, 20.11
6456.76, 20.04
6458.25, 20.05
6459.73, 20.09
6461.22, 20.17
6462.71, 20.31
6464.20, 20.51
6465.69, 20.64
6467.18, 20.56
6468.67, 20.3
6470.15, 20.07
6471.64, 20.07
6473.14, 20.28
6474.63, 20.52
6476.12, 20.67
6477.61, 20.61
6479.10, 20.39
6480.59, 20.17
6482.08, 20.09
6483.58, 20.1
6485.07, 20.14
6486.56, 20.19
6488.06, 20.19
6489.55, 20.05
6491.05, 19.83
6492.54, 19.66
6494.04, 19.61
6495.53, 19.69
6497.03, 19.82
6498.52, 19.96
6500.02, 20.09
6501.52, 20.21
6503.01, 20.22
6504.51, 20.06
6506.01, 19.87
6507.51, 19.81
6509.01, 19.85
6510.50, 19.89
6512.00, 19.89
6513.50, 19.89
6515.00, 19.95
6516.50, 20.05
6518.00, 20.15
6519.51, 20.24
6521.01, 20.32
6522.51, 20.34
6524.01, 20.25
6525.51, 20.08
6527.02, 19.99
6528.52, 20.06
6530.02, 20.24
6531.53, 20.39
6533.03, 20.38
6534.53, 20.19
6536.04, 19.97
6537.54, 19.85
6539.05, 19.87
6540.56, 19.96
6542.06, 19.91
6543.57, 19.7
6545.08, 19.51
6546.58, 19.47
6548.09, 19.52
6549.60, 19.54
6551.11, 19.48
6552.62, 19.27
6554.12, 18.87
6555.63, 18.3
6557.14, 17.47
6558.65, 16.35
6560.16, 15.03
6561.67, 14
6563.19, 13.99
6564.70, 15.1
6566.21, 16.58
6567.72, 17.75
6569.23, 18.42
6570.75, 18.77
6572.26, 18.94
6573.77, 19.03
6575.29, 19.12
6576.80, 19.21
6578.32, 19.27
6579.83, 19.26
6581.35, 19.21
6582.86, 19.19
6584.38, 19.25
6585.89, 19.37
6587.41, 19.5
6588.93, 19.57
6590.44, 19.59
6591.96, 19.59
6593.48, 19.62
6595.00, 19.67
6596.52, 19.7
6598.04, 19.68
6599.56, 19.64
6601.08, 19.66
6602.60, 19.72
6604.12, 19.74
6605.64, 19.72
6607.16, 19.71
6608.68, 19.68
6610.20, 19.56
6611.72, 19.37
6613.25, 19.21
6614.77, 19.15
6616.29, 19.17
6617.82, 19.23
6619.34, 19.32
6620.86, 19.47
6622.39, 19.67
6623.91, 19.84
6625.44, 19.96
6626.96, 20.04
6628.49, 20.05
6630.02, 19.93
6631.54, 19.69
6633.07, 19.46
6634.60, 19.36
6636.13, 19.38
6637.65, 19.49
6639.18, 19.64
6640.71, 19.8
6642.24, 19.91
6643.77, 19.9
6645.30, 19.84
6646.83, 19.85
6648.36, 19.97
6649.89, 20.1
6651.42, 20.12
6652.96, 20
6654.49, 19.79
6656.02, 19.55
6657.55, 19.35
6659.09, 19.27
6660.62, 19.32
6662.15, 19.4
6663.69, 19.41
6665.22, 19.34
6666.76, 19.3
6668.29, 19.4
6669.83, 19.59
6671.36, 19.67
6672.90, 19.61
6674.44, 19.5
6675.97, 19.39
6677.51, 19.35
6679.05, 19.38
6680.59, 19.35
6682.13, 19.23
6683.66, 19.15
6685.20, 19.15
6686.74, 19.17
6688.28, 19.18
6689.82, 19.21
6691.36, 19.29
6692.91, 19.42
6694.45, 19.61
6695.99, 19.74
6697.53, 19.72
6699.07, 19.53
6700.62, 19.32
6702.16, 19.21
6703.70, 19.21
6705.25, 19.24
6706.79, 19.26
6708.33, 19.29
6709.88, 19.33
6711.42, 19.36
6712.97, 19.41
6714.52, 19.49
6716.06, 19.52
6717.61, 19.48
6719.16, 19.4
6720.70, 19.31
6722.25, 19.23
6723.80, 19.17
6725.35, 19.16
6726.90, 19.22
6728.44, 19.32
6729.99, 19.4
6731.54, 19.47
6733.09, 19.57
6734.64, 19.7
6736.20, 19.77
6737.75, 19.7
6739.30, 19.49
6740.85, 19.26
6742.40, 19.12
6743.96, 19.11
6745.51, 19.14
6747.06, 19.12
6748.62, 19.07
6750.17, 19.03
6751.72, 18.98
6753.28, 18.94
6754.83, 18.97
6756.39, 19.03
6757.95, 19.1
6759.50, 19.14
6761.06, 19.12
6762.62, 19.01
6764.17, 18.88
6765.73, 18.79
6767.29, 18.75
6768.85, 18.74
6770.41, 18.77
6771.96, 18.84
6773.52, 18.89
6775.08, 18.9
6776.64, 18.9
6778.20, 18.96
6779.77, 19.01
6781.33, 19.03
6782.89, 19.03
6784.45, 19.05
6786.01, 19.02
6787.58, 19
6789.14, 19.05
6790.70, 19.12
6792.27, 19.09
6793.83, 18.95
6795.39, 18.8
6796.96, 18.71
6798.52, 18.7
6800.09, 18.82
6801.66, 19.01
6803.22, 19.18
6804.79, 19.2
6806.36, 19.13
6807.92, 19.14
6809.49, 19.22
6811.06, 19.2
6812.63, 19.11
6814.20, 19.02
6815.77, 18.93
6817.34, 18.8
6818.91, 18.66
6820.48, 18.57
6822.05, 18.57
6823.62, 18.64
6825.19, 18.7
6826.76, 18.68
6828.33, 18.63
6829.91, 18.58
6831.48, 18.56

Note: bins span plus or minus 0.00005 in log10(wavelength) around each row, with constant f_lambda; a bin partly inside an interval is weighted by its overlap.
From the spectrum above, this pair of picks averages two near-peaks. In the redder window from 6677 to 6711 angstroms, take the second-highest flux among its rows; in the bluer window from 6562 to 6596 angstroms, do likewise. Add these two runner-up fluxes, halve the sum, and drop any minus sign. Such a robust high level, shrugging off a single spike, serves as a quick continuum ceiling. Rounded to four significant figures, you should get 19.67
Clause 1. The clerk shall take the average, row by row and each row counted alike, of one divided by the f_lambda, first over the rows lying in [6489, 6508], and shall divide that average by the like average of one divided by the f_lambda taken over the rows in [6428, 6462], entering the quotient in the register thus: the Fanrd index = 1.023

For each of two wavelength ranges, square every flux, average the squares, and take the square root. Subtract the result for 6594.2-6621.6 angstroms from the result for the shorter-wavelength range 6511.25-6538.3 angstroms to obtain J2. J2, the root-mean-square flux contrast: 0.60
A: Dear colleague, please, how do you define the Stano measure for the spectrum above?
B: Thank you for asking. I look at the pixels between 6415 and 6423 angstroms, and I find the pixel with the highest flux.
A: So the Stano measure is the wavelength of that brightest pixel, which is 6422.66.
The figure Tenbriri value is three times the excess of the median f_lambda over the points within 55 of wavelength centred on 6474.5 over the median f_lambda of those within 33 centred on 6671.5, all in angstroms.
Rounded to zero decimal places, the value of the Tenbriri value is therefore 2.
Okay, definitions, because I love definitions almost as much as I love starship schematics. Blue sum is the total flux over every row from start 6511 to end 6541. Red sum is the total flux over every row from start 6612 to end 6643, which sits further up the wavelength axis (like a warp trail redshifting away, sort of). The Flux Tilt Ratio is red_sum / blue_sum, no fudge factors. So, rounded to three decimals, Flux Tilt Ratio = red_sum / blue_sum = 0.974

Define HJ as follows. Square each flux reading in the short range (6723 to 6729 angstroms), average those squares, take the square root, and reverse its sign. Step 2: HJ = -19.2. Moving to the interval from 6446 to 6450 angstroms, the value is -20.5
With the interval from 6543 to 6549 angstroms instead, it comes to -19.6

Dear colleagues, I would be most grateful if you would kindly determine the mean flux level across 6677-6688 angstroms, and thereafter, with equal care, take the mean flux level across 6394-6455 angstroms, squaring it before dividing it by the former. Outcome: 21.6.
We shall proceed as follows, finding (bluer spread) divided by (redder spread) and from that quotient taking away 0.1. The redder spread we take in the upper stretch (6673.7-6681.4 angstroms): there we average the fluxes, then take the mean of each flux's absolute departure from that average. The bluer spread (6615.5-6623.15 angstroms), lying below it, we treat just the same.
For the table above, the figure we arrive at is 3.6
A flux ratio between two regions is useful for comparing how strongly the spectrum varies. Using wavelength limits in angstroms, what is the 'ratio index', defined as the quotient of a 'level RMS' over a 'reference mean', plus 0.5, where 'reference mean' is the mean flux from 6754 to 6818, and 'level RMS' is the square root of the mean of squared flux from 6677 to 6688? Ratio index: 1.51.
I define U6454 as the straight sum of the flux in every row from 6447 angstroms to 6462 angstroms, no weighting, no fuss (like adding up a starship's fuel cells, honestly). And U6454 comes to 203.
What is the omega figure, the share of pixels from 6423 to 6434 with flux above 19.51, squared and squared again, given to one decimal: 1.0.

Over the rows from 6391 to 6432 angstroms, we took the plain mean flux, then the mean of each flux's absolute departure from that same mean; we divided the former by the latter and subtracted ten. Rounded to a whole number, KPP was 94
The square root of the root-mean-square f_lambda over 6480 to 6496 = 4.47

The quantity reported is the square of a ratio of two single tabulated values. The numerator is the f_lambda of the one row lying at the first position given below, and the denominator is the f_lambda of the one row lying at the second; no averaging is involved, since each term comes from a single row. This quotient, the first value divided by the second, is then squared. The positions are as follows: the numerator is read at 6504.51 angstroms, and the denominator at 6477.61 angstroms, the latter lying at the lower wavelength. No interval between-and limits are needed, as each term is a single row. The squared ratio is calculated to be 0.95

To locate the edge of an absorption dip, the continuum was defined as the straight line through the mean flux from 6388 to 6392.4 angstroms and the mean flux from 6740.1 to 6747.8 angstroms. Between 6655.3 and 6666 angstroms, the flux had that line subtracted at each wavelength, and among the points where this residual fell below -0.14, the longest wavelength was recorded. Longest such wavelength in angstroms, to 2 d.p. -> 6659.09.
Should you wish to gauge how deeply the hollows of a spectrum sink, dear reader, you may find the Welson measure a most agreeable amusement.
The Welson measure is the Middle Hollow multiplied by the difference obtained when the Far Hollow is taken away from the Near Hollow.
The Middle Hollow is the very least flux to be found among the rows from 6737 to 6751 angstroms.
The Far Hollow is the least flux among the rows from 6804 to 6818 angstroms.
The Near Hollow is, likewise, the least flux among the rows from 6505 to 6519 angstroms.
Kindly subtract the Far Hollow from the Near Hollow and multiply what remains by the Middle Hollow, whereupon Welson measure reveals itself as 19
